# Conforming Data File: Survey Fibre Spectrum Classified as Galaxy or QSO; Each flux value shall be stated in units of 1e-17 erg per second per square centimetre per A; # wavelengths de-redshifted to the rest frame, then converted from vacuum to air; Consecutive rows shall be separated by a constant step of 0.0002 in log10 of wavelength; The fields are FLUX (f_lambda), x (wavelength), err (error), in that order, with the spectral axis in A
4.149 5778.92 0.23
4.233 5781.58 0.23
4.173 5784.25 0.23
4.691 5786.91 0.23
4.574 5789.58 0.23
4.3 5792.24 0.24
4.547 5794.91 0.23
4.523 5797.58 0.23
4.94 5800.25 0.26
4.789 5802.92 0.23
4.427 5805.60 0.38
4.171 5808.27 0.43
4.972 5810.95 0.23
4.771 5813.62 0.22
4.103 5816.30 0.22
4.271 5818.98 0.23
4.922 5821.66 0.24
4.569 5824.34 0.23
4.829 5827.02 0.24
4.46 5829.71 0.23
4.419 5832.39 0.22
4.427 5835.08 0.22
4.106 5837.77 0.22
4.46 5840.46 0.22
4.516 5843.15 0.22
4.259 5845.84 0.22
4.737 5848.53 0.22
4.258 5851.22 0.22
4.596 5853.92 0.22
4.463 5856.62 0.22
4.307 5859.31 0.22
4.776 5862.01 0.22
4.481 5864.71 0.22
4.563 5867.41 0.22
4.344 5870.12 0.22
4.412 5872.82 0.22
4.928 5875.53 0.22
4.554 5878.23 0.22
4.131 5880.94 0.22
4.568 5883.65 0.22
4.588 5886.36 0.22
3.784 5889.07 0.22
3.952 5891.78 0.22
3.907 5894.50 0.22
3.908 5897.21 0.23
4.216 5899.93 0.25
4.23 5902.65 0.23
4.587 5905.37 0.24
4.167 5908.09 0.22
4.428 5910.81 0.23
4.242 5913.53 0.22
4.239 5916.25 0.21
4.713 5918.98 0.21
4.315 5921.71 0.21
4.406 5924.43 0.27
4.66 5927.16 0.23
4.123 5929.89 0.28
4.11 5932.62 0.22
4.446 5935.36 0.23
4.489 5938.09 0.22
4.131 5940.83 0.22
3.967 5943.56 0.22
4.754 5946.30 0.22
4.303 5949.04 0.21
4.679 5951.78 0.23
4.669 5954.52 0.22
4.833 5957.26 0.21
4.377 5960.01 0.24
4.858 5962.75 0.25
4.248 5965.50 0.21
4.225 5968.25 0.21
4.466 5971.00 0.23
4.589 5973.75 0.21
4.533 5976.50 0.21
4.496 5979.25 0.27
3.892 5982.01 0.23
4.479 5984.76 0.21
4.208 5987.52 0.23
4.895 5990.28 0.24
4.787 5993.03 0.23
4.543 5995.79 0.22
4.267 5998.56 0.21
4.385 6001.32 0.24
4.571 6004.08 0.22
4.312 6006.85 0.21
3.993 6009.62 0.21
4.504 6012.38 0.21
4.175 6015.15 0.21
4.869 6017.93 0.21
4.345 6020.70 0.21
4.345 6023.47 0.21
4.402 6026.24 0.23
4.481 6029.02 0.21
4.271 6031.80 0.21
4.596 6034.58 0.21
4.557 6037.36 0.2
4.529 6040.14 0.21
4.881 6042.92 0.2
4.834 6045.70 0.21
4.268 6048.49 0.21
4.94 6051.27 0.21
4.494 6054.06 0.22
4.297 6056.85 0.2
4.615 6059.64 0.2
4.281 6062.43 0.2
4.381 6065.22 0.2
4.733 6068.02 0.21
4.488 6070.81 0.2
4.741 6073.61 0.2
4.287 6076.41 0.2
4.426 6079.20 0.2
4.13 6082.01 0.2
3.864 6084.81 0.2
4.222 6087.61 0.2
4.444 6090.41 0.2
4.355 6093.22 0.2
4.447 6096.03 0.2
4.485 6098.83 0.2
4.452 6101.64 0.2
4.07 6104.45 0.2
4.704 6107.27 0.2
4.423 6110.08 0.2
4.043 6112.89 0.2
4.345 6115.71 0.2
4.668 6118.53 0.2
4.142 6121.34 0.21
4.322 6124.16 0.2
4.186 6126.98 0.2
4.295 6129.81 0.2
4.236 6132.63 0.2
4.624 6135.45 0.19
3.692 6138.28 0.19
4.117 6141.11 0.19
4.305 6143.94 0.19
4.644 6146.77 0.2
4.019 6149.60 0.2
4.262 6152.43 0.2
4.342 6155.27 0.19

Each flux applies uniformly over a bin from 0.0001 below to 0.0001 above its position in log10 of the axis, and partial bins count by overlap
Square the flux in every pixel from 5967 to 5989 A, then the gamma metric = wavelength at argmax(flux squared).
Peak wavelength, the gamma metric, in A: 5973.75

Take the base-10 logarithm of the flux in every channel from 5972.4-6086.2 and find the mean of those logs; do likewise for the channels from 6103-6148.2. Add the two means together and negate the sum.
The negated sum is -1.281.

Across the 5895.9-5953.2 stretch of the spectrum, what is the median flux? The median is 4.30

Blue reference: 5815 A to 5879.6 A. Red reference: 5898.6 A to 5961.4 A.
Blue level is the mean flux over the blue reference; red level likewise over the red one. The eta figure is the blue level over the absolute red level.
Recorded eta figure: 1.02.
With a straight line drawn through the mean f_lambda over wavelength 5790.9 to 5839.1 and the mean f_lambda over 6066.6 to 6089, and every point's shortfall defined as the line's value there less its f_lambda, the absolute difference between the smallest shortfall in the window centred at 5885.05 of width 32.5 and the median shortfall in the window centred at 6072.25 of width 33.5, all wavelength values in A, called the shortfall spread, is 0.47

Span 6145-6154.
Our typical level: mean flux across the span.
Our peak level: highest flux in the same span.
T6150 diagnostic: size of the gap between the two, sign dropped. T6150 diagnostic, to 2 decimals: 0.34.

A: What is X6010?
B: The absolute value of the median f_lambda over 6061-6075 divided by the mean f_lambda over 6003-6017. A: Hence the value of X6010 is 1.04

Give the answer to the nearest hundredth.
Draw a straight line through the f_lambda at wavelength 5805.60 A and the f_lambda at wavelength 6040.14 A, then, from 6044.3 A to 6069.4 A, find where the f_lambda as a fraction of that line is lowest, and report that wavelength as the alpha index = 6048.49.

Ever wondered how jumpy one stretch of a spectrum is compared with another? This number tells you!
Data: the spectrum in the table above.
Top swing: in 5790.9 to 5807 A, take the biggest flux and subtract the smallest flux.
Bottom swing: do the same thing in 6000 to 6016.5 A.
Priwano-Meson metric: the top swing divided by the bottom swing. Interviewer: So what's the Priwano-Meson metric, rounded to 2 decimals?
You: 1.11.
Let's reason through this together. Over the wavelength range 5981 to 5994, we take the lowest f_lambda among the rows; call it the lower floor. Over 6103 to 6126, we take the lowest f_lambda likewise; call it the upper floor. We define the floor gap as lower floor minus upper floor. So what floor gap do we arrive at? -0.15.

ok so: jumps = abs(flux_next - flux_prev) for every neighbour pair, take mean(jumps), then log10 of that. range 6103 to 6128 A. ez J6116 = -0.462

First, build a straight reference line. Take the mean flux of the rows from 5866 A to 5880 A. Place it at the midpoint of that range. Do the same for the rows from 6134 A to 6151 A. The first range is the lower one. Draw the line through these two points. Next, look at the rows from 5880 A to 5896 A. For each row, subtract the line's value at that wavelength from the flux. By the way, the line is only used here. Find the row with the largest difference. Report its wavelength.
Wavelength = 5886.36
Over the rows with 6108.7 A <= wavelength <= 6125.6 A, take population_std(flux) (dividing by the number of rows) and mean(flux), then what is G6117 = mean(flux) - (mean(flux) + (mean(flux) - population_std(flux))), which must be -4.12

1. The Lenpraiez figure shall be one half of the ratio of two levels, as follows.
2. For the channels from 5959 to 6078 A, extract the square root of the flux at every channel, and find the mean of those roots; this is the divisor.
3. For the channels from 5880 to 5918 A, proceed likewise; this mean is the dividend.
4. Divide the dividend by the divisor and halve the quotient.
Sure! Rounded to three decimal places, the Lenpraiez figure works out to 0.485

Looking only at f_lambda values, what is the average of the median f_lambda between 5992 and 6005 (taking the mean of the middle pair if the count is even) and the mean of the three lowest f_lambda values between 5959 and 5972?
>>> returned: 4.41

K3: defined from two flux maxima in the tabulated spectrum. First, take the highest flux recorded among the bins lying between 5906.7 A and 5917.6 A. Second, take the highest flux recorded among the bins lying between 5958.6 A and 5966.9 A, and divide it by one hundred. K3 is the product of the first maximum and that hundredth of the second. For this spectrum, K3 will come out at 0.2151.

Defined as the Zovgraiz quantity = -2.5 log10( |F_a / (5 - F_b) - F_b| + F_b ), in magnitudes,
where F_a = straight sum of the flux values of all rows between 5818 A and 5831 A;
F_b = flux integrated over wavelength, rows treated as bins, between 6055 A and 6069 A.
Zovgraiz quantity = -5.24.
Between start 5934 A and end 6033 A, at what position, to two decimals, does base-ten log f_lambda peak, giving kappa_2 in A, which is 5990.28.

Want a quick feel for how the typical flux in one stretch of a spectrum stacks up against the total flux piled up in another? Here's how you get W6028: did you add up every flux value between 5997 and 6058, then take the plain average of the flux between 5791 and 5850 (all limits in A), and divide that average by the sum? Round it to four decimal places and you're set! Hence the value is 0.0460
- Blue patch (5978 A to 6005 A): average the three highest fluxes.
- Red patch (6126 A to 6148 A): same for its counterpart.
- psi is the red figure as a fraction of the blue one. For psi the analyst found 0.95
